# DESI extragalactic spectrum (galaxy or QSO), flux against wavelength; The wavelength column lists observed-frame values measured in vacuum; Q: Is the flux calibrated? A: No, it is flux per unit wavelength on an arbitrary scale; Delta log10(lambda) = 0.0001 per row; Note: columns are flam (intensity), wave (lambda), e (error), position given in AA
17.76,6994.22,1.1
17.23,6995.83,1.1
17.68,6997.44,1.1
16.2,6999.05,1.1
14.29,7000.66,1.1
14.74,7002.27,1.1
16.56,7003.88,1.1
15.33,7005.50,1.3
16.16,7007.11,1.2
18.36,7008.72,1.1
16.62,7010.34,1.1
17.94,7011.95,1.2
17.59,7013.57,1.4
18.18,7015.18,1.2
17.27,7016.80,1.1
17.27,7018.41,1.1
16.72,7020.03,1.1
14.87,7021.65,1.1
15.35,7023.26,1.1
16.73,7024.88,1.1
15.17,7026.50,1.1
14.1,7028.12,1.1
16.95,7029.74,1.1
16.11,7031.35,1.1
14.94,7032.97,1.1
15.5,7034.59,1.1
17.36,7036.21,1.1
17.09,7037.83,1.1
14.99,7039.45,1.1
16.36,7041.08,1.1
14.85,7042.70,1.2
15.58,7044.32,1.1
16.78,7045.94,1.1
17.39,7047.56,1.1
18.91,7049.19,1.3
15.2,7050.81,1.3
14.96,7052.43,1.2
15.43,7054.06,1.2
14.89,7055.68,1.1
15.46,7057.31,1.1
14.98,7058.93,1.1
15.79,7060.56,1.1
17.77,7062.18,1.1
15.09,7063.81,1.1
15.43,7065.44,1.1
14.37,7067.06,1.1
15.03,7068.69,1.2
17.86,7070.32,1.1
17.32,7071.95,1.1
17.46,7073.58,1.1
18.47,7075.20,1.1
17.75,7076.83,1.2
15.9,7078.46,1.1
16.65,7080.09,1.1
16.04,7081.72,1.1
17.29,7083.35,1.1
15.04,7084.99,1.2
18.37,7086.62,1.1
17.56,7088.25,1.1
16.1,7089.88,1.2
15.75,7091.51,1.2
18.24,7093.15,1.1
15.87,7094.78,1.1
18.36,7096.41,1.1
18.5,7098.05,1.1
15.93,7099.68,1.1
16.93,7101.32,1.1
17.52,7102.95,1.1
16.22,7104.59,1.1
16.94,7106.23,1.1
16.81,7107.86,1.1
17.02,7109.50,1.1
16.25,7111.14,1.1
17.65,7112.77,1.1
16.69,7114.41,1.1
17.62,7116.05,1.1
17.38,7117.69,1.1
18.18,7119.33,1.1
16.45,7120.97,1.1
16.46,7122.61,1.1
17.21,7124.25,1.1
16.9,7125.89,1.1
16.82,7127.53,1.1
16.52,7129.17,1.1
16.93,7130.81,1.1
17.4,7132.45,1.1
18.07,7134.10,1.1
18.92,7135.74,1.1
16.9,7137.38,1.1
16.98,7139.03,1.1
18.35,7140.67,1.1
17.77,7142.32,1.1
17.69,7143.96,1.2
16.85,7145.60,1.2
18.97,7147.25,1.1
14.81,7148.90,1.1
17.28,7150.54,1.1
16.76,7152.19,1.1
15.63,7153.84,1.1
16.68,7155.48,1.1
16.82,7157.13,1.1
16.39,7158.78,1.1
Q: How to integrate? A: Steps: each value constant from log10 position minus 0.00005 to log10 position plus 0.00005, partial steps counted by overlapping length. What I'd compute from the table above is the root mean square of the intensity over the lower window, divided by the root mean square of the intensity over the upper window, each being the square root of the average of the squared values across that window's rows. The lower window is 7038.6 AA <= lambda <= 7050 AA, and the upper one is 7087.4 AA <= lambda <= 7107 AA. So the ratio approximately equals 0.97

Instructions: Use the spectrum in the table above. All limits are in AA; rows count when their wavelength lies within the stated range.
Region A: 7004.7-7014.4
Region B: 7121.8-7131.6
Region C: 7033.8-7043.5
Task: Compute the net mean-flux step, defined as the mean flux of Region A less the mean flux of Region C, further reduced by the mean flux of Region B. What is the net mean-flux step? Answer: -15.8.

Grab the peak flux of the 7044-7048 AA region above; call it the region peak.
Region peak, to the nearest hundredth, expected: 17.39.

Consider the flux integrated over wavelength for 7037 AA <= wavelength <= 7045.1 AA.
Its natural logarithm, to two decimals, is 4.85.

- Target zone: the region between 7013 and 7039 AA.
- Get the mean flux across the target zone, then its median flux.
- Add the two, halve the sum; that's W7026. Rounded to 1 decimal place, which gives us 16.5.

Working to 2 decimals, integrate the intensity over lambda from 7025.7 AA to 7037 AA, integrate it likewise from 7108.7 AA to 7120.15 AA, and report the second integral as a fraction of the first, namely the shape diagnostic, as 1.11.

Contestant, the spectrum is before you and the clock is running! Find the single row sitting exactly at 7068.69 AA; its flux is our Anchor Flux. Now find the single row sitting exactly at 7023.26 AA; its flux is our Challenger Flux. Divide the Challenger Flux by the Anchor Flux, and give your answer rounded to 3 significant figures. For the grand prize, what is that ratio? 1.02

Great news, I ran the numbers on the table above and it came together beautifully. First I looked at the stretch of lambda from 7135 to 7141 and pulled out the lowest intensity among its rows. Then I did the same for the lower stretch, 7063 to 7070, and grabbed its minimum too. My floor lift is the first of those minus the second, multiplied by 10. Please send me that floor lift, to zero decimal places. 25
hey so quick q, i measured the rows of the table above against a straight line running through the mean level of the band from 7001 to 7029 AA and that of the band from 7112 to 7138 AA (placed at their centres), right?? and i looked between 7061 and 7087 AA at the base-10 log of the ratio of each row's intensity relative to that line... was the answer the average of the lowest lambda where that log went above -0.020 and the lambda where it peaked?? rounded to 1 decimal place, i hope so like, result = 7068.7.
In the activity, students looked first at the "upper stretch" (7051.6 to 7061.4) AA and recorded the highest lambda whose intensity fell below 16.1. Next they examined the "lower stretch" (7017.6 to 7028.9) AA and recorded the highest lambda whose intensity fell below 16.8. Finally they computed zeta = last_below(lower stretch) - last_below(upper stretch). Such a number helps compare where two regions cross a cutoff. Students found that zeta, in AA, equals -32.4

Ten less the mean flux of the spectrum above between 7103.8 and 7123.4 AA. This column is -6.97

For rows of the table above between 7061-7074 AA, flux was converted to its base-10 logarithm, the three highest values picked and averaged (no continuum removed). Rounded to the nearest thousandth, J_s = 1.248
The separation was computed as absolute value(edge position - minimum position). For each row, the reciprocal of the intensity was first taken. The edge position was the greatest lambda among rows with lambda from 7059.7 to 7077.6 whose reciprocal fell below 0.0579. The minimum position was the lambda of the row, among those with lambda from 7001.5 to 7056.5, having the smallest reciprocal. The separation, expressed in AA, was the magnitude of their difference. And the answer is 27.6 AA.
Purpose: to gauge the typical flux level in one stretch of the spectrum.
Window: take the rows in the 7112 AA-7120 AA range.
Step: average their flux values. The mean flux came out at 17.5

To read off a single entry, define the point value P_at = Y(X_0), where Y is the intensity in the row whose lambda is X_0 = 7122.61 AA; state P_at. 16.46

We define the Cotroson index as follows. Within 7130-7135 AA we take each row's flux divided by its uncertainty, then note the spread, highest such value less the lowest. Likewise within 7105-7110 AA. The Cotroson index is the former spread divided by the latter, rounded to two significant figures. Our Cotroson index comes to 5.4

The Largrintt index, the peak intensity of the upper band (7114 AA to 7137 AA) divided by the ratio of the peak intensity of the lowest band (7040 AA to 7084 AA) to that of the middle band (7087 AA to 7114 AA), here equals 18.5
